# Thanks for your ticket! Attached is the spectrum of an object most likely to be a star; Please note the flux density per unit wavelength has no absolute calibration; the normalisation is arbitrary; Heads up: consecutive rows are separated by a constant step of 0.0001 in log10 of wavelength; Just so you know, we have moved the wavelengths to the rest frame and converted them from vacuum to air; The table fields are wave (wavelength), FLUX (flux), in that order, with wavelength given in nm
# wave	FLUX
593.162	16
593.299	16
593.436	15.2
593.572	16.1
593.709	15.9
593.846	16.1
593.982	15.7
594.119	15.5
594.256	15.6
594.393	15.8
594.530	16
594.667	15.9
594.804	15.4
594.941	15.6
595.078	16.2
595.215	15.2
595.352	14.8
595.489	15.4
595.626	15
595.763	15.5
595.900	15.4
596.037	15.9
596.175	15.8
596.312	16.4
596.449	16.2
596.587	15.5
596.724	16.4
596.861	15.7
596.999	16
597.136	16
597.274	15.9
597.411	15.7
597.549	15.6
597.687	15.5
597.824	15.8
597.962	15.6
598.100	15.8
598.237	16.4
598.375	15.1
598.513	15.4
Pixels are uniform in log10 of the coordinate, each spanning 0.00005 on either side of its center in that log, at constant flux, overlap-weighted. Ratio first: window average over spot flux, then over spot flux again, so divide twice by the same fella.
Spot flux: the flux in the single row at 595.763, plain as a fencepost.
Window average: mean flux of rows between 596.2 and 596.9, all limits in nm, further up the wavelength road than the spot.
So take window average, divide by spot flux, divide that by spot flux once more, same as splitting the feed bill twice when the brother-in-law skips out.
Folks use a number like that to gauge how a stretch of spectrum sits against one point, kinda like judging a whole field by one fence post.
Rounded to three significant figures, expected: 0.0668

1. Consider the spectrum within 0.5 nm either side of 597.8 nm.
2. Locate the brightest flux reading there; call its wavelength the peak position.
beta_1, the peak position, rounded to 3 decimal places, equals 598.237 nm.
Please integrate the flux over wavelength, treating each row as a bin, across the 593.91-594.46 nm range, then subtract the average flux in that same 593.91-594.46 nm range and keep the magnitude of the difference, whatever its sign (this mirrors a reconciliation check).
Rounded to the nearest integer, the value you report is 7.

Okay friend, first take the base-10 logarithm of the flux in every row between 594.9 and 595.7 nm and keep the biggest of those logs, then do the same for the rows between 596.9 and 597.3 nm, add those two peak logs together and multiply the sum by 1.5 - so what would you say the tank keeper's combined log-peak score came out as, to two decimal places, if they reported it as 3.62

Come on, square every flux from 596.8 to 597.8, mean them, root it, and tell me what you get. 15.77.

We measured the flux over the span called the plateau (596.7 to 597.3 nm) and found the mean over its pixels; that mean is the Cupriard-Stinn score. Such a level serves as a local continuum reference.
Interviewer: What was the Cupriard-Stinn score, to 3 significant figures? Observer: 16.0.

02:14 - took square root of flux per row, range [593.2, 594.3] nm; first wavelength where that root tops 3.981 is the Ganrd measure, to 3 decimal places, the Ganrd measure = 593.299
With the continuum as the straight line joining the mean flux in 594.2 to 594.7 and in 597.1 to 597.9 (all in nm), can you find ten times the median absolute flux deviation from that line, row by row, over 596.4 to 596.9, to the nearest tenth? 3.5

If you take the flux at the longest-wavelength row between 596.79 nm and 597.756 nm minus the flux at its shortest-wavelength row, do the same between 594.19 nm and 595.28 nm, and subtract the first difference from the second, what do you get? -0.20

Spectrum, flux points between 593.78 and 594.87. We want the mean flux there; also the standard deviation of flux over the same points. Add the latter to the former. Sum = 16.0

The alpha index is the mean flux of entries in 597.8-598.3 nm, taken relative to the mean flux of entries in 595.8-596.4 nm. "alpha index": 1.002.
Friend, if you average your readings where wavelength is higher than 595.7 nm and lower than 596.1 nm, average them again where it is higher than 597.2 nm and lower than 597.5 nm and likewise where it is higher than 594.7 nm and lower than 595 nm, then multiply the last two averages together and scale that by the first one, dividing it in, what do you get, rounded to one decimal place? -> 15.7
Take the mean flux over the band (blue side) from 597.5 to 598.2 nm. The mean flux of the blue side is 15.7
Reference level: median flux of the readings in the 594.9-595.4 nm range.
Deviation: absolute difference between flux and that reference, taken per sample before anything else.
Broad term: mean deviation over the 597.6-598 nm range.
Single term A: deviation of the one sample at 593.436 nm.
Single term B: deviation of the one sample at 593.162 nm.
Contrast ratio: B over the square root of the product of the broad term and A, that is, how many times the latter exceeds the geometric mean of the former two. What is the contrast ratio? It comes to 2.8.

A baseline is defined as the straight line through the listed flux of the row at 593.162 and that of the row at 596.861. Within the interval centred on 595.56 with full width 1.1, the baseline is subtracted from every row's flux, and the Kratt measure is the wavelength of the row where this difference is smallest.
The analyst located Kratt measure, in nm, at 595.352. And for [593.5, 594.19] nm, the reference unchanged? 594.119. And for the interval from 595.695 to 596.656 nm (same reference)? 595.900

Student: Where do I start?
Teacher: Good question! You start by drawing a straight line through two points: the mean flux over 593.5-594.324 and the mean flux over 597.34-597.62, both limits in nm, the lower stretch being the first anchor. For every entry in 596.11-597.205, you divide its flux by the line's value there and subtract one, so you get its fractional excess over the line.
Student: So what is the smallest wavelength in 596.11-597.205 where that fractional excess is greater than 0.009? 596.312 nm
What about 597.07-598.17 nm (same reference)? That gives 597.136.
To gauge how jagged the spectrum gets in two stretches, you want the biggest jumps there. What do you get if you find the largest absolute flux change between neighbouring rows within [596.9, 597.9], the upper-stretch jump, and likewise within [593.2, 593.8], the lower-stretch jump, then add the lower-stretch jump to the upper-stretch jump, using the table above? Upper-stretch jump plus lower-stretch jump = 1.20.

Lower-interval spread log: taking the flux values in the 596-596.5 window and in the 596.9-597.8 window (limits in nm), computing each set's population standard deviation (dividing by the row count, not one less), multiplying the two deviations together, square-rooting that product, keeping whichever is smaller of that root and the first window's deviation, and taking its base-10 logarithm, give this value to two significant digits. -0.67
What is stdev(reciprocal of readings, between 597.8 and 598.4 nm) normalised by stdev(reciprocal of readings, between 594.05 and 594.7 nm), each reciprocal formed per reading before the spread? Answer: 2.3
